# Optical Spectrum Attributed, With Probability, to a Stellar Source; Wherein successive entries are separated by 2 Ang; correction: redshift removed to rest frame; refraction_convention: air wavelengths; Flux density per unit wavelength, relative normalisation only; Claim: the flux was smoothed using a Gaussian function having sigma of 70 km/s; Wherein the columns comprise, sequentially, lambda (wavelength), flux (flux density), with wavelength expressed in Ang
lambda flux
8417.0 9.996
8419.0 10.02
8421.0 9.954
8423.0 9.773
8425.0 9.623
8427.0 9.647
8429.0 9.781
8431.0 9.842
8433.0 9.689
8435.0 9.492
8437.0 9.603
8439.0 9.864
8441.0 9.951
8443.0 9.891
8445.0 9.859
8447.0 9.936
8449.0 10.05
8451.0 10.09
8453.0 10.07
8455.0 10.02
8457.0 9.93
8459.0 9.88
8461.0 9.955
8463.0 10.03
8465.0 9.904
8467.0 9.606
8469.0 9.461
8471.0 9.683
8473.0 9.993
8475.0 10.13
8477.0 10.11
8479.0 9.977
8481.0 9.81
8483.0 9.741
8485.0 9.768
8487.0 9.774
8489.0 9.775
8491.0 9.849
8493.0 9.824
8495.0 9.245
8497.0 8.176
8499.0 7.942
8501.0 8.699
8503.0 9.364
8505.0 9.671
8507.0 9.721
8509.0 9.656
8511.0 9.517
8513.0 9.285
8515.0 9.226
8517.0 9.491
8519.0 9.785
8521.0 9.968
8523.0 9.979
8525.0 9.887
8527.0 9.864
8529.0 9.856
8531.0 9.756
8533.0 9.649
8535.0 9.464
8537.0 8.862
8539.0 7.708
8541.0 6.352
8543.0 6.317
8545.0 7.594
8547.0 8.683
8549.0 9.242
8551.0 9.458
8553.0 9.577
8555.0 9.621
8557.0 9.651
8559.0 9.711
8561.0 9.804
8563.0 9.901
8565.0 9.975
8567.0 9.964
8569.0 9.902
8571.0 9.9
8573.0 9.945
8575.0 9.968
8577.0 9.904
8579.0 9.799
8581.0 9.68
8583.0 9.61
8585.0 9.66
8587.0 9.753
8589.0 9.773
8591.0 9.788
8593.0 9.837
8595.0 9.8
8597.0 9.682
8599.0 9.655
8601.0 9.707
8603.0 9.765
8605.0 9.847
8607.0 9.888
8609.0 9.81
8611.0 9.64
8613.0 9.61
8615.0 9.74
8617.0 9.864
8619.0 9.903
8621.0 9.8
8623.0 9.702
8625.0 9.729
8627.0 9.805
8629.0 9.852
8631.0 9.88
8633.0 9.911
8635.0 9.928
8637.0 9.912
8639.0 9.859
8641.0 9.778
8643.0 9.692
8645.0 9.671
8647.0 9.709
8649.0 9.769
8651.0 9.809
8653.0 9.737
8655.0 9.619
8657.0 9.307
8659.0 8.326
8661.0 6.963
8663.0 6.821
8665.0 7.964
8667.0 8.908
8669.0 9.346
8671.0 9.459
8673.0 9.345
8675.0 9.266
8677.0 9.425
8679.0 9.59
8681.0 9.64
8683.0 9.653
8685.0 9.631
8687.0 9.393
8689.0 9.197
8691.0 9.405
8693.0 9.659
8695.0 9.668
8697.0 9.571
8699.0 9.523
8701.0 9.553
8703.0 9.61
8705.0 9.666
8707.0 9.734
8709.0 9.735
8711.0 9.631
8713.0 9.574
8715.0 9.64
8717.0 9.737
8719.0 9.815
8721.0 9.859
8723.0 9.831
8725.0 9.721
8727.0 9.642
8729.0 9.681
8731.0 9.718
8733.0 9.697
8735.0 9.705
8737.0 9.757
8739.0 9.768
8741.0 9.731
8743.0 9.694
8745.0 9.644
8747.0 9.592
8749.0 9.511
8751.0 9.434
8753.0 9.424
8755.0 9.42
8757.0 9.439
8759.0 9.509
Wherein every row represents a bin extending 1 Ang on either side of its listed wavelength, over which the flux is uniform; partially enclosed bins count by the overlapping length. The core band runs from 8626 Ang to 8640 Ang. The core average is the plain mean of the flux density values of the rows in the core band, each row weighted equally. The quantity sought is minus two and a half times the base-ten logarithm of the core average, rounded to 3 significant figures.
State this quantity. -2.49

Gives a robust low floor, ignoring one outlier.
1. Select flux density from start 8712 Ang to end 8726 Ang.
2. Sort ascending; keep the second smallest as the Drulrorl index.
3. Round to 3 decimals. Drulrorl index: 9.640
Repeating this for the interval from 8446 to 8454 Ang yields 10.050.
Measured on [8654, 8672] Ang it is 6.963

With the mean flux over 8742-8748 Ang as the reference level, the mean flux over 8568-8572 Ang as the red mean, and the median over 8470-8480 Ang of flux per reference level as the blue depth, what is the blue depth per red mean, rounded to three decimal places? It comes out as 0.105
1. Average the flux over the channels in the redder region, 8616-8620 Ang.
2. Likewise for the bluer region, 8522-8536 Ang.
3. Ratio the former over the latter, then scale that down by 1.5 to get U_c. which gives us 0.674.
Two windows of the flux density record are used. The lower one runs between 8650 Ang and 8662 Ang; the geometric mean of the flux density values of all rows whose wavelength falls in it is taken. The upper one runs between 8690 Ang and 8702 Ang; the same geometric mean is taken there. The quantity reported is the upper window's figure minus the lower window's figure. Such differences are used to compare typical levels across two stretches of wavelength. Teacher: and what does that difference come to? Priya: 0.67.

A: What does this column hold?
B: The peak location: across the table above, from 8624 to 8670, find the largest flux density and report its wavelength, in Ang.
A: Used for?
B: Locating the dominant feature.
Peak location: 8635.0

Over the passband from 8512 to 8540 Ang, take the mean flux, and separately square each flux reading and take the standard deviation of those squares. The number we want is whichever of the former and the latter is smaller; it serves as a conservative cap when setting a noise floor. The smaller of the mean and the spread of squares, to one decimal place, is 9.5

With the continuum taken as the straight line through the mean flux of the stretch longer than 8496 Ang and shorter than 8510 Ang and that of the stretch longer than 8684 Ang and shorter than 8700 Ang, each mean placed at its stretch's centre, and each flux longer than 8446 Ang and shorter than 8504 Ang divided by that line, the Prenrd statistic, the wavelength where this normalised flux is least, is 8499.0 Ang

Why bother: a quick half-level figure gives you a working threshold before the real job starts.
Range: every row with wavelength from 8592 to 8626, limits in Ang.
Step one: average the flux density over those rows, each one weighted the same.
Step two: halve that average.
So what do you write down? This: 4.88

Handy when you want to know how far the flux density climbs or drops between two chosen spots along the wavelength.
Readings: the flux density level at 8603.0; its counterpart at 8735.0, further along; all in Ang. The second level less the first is -0.06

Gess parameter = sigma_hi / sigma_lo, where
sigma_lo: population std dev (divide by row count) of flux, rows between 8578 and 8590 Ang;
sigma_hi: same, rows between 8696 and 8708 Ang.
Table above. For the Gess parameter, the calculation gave 1.1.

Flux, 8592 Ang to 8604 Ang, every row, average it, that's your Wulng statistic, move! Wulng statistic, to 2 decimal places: 9.74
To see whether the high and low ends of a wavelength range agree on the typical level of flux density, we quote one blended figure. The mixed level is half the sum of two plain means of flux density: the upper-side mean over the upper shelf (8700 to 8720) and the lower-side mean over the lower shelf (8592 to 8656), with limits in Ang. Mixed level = 9.72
